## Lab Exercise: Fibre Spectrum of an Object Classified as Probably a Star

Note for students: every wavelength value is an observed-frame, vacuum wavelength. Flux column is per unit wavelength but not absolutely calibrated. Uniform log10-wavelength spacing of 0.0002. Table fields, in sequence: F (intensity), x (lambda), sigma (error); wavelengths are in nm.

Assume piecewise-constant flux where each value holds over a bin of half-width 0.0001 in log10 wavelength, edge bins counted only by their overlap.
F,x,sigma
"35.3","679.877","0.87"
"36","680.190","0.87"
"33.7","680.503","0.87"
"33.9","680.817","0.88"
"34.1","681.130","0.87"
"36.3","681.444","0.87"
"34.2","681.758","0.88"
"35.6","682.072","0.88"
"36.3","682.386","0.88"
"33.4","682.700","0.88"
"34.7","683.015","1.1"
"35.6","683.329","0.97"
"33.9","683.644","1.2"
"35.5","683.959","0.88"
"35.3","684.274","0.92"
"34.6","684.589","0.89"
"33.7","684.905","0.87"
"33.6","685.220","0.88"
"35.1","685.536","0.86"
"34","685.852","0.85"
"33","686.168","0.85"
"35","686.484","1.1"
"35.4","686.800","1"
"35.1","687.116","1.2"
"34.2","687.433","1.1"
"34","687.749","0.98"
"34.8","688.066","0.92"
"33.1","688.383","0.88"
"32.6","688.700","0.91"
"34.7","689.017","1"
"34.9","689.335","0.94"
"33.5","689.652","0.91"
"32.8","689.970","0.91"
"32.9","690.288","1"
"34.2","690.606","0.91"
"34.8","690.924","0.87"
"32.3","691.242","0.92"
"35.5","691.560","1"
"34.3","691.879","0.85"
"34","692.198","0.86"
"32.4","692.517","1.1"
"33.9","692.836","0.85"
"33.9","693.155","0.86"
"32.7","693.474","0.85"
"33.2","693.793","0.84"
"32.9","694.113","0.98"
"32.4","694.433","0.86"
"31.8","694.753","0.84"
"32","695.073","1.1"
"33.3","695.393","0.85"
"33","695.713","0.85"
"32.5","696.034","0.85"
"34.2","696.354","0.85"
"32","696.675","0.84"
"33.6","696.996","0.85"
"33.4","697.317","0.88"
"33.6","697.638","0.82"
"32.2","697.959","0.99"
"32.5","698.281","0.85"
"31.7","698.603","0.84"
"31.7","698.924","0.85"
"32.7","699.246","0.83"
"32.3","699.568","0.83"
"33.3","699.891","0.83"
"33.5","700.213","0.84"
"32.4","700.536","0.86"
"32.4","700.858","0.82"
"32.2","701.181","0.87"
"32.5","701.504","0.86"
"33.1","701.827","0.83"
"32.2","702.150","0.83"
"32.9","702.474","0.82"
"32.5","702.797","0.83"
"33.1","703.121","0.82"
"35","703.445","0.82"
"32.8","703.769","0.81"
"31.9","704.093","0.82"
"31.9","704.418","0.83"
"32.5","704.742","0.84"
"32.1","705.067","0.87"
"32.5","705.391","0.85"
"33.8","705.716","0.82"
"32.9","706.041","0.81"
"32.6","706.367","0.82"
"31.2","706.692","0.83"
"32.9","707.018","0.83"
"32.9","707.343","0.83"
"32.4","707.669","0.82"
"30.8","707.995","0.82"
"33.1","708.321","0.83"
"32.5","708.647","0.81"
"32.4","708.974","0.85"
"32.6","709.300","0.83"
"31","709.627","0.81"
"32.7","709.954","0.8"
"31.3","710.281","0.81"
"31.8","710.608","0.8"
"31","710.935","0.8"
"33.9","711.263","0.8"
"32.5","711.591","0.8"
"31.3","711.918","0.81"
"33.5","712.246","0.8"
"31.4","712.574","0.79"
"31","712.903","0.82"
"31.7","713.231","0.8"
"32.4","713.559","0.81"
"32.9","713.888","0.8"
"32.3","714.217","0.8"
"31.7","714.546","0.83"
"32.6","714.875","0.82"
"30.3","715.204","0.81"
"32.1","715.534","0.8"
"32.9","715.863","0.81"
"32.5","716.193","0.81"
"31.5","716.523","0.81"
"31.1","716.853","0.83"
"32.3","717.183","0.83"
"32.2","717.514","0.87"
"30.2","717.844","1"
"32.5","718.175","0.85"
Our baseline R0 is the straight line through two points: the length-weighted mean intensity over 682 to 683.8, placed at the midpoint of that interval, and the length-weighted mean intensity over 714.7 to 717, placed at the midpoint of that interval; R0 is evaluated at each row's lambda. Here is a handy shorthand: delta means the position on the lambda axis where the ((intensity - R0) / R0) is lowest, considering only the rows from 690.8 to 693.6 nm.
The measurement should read 691.242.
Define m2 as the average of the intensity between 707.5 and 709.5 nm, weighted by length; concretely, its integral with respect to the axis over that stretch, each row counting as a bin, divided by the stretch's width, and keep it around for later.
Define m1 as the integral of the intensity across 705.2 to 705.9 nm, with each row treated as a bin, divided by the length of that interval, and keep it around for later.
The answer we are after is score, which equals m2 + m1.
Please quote 65.4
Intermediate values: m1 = 33.1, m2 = 32.3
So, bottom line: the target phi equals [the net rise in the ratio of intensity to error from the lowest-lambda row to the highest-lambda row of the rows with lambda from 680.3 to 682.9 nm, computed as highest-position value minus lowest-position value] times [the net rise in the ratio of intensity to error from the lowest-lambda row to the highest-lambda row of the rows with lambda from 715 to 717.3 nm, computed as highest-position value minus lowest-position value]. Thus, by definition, -1.2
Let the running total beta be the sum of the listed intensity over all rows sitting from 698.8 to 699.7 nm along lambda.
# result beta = 97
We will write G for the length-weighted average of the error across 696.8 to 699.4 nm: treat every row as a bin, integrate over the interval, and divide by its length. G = 0.86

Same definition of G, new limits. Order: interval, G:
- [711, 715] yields 0.81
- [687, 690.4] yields 0.97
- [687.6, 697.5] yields 0.91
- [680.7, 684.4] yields 0.94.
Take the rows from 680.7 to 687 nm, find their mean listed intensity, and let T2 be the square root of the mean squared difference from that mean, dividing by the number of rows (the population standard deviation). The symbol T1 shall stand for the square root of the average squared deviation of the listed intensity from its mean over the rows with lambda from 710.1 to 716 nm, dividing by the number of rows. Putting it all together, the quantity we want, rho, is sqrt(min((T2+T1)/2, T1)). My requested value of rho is 0.952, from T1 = 0.91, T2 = 0.94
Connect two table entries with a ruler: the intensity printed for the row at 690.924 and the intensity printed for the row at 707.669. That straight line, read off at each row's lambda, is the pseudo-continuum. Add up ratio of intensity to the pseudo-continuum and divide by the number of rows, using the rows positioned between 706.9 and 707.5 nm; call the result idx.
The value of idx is 1.013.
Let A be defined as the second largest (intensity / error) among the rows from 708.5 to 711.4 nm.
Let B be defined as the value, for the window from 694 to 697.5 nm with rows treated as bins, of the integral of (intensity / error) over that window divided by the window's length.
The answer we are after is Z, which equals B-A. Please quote -3.5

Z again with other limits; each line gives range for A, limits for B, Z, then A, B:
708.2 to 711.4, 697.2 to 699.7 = -3.0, 40.9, 37.9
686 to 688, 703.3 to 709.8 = 3.9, 35.4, 39.3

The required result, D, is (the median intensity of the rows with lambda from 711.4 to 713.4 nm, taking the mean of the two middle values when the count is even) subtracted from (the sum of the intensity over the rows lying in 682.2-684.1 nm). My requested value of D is 178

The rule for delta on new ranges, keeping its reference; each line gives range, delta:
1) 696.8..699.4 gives 698.603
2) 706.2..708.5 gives 707.995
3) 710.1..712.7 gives 710.935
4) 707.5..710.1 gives 707.995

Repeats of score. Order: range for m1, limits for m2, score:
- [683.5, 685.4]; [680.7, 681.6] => 69.3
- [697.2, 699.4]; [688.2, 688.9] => 65.6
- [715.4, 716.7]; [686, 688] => 66.7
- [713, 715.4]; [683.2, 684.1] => 66.9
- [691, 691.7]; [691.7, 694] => 67.5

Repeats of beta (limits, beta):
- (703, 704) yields 101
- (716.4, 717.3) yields 95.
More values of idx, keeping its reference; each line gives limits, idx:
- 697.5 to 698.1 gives 0.973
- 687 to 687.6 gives 0.981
